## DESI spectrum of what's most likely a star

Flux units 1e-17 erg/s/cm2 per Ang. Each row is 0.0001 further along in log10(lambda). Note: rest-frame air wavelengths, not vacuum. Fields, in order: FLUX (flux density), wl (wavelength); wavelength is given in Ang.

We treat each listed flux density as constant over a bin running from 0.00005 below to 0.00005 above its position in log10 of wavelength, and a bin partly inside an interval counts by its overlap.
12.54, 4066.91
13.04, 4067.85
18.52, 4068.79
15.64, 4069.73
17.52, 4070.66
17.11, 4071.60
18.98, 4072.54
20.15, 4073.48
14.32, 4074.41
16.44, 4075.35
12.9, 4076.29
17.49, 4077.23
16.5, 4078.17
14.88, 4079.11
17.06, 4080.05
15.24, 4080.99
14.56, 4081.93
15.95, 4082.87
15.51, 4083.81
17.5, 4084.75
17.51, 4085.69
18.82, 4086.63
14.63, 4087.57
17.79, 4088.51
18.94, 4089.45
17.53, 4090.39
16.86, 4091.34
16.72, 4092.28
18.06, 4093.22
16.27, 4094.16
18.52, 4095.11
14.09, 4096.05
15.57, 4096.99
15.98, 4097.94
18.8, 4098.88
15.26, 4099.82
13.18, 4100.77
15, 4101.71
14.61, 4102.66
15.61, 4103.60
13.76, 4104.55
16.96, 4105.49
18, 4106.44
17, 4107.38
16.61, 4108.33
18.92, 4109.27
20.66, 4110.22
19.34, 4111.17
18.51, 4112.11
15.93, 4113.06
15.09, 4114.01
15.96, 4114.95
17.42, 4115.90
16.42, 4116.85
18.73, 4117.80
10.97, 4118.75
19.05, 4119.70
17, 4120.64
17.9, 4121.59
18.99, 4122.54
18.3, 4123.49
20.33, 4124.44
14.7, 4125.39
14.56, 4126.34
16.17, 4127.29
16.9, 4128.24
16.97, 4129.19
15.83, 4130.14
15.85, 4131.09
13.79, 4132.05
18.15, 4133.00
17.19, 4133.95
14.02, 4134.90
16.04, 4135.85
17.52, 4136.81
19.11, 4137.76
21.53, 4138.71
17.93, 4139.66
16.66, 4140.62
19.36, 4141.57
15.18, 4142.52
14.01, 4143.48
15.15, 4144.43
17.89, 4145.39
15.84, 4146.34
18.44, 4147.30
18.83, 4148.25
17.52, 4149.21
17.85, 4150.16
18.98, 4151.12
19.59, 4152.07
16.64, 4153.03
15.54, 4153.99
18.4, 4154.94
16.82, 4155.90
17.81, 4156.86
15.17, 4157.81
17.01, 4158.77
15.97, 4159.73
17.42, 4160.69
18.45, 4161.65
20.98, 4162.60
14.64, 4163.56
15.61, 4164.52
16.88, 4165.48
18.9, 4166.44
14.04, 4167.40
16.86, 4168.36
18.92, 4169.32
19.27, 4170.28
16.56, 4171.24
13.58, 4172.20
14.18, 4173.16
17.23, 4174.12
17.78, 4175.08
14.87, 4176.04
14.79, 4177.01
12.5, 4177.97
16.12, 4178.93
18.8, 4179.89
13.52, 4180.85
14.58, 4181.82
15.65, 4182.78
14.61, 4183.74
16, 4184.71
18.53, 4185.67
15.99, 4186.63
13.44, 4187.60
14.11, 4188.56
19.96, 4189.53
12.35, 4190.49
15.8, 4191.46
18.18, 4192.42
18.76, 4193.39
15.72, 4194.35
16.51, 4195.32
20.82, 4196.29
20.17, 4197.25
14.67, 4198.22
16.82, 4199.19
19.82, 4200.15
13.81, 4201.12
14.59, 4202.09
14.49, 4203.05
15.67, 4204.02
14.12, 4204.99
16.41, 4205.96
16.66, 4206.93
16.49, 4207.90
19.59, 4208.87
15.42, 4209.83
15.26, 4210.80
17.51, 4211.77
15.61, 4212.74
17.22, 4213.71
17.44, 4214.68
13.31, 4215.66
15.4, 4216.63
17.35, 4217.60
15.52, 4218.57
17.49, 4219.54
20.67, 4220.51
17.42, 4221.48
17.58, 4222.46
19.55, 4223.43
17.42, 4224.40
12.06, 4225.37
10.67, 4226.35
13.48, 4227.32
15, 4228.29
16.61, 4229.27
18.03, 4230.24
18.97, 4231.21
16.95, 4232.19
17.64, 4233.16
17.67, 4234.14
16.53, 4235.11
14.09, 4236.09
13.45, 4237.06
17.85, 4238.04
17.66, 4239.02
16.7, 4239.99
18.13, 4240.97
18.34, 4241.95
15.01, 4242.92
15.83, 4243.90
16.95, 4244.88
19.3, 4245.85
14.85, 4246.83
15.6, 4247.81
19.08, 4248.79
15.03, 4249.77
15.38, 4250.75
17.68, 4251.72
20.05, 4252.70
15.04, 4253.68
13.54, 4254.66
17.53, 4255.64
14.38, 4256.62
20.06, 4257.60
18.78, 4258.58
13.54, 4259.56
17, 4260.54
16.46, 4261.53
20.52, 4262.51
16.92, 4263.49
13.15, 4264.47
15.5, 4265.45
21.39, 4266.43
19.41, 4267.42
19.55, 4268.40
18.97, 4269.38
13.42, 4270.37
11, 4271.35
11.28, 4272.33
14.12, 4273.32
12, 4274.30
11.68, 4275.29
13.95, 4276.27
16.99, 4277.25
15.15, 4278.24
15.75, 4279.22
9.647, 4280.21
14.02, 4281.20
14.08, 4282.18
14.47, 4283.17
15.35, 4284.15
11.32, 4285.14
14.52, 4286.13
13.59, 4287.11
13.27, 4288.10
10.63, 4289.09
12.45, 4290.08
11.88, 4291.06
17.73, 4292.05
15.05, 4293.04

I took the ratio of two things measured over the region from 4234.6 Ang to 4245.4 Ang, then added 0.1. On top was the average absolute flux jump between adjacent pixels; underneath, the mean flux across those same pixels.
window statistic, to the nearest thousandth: 0.195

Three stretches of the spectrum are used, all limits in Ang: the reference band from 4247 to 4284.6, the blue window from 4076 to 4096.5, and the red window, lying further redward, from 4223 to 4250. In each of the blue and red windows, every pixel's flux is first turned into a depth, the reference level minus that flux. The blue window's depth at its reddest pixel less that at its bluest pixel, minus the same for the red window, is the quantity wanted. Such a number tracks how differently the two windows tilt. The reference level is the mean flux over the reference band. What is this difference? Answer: -6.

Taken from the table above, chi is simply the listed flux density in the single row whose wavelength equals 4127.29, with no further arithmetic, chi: 16.17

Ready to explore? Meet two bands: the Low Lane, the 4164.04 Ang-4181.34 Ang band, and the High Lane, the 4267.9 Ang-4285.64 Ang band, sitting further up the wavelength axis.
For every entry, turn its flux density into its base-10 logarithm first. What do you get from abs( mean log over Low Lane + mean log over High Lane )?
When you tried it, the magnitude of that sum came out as 2.34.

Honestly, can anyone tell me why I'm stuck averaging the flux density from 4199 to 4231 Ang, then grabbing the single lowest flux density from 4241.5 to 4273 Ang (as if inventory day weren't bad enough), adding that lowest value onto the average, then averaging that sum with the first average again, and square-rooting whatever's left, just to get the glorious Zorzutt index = 4.66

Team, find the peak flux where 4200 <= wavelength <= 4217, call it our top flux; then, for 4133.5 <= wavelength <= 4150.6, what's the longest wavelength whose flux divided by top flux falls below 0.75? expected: 4143.48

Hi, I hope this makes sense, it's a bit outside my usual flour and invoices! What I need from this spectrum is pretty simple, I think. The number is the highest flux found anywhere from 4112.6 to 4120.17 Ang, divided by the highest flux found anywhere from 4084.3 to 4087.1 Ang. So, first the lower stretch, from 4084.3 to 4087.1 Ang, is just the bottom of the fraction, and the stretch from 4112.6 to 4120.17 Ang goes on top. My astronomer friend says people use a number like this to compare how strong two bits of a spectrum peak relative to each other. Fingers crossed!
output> 1.01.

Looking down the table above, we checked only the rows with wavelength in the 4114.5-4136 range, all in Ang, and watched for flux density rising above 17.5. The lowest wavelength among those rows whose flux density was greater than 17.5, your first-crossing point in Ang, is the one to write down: 4117.80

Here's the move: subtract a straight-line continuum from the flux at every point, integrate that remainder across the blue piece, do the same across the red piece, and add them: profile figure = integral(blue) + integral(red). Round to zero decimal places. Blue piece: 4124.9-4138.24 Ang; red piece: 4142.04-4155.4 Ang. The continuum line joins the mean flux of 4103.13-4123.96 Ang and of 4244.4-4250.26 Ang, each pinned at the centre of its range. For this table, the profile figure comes -11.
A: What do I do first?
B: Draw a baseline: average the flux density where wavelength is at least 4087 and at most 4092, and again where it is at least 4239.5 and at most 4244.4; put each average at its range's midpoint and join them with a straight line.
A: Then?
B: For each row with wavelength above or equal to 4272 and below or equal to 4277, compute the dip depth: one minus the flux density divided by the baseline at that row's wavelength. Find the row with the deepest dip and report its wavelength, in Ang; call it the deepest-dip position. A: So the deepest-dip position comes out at 4272.33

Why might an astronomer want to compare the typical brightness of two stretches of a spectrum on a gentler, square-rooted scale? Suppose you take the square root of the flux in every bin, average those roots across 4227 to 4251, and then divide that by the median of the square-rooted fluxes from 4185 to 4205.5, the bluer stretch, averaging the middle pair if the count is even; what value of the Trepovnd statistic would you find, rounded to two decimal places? 1.02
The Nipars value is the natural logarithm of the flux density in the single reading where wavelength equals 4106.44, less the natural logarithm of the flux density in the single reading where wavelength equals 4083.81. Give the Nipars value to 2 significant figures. 0.15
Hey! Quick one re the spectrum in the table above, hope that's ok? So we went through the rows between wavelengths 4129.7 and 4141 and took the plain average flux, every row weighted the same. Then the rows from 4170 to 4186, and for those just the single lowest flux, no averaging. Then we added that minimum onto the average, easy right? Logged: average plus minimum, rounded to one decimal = 29.5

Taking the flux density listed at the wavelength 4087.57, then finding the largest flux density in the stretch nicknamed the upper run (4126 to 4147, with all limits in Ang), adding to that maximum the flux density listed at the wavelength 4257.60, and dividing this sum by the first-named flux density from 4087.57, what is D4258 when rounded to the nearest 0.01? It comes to 2.84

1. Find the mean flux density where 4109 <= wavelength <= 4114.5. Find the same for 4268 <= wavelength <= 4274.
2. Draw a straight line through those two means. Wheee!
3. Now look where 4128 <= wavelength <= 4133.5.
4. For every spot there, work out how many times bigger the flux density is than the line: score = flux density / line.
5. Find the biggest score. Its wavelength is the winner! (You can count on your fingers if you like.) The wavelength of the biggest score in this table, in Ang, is 4133.00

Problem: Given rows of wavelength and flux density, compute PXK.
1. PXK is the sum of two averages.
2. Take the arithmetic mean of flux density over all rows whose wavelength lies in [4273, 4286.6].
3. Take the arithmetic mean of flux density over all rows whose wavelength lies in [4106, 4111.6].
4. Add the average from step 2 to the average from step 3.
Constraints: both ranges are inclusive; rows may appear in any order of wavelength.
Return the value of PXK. 32.2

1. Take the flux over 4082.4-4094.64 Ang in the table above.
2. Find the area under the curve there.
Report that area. 209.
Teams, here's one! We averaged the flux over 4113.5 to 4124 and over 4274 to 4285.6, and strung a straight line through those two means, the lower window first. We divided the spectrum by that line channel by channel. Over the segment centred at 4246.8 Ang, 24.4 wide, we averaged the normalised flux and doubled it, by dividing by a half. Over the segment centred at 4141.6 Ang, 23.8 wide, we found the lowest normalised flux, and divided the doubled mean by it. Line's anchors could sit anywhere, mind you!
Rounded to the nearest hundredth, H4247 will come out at 2.80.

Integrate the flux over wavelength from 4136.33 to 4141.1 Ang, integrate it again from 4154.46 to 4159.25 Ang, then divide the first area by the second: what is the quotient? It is 1.08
